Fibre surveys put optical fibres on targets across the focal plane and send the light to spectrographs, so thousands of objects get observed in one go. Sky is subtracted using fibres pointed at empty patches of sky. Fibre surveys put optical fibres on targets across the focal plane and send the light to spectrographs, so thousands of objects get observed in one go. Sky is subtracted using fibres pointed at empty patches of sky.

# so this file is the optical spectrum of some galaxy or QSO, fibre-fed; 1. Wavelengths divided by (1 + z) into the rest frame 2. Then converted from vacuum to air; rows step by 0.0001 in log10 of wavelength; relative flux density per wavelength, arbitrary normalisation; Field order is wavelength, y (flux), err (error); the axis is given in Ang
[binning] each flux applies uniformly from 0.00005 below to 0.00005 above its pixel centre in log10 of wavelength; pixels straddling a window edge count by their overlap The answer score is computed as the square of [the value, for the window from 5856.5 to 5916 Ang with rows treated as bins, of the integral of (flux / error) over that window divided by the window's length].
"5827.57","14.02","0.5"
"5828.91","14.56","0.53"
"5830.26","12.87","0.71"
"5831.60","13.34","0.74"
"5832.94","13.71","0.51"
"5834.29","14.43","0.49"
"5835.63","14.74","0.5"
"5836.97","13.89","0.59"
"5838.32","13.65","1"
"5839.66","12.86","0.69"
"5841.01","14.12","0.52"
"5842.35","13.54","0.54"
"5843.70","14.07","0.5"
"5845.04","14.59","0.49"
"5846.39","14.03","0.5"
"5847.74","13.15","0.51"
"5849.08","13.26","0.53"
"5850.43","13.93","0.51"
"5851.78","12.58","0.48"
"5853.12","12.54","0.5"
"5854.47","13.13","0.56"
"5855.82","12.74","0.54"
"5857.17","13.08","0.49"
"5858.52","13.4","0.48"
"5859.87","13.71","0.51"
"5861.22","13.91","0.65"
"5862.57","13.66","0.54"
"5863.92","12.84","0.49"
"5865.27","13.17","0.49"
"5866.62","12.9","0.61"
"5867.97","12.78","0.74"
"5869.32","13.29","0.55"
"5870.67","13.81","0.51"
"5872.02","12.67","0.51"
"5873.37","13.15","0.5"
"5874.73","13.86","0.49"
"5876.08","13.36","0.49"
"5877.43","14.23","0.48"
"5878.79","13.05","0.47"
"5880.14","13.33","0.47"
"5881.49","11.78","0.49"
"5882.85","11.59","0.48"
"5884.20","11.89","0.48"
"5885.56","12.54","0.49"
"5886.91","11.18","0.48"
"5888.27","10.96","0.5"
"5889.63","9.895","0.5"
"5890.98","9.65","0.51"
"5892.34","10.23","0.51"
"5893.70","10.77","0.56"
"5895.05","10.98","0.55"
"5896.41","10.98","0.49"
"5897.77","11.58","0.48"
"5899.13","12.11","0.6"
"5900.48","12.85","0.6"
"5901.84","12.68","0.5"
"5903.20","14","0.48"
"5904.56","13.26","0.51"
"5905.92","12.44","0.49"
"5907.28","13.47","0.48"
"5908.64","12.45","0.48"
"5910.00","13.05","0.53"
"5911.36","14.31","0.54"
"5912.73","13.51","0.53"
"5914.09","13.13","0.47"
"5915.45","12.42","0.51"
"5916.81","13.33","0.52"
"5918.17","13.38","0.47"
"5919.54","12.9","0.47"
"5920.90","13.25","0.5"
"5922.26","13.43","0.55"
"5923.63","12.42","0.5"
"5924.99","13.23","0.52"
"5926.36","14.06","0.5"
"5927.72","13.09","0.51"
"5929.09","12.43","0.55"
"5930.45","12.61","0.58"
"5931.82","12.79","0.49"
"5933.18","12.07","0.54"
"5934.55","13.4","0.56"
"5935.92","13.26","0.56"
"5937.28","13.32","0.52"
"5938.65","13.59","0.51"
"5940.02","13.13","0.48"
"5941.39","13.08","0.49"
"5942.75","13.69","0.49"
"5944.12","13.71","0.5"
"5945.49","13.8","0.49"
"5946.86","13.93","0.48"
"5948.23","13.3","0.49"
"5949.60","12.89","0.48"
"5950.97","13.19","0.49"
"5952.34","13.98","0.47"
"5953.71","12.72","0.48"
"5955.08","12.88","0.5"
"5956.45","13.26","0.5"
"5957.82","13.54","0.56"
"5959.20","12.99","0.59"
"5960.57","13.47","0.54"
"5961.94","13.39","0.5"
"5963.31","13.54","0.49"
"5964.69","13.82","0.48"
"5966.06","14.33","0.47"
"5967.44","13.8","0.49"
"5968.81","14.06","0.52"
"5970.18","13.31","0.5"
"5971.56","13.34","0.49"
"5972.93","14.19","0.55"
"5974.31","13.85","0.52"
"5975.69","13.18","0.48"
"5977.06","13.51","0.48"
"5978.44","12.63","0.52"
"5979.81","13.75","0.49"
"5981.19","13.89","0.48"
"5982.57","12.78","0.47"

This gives 605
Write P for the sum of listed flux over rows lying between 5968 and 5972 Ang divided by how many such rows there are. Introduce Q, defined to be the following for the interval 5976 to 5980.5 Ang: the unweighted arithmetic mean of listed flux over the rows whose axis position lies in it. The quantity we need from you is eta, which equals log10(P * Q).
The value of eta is 2.256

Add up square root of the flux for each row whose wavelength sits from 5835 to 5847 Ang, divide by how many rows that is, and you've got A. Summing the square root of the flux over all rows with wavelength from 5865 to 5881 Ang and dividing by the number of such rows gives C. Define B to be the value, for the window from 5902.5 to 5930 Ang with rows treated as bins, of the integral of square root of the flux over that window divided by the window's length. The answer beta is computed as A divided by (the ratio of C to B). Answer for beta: 3.7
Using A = 3.73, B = 3.63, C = 3.646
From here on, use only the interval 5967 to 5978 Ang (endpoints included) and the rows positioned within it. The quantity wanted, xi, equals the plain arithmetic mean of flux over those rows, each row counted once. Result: 13.7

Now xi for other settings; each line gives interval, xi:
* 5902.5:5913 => 13.3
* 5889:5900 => 10.8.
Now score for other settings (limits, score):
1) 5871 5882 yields 736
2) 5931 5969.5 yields 706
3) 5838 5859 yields 638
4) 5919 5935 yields 621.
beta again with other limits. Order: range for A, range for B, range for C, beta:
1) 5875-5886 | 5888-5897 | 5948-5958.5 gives 3.2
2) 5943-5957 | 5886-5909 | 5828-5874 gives 3.4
